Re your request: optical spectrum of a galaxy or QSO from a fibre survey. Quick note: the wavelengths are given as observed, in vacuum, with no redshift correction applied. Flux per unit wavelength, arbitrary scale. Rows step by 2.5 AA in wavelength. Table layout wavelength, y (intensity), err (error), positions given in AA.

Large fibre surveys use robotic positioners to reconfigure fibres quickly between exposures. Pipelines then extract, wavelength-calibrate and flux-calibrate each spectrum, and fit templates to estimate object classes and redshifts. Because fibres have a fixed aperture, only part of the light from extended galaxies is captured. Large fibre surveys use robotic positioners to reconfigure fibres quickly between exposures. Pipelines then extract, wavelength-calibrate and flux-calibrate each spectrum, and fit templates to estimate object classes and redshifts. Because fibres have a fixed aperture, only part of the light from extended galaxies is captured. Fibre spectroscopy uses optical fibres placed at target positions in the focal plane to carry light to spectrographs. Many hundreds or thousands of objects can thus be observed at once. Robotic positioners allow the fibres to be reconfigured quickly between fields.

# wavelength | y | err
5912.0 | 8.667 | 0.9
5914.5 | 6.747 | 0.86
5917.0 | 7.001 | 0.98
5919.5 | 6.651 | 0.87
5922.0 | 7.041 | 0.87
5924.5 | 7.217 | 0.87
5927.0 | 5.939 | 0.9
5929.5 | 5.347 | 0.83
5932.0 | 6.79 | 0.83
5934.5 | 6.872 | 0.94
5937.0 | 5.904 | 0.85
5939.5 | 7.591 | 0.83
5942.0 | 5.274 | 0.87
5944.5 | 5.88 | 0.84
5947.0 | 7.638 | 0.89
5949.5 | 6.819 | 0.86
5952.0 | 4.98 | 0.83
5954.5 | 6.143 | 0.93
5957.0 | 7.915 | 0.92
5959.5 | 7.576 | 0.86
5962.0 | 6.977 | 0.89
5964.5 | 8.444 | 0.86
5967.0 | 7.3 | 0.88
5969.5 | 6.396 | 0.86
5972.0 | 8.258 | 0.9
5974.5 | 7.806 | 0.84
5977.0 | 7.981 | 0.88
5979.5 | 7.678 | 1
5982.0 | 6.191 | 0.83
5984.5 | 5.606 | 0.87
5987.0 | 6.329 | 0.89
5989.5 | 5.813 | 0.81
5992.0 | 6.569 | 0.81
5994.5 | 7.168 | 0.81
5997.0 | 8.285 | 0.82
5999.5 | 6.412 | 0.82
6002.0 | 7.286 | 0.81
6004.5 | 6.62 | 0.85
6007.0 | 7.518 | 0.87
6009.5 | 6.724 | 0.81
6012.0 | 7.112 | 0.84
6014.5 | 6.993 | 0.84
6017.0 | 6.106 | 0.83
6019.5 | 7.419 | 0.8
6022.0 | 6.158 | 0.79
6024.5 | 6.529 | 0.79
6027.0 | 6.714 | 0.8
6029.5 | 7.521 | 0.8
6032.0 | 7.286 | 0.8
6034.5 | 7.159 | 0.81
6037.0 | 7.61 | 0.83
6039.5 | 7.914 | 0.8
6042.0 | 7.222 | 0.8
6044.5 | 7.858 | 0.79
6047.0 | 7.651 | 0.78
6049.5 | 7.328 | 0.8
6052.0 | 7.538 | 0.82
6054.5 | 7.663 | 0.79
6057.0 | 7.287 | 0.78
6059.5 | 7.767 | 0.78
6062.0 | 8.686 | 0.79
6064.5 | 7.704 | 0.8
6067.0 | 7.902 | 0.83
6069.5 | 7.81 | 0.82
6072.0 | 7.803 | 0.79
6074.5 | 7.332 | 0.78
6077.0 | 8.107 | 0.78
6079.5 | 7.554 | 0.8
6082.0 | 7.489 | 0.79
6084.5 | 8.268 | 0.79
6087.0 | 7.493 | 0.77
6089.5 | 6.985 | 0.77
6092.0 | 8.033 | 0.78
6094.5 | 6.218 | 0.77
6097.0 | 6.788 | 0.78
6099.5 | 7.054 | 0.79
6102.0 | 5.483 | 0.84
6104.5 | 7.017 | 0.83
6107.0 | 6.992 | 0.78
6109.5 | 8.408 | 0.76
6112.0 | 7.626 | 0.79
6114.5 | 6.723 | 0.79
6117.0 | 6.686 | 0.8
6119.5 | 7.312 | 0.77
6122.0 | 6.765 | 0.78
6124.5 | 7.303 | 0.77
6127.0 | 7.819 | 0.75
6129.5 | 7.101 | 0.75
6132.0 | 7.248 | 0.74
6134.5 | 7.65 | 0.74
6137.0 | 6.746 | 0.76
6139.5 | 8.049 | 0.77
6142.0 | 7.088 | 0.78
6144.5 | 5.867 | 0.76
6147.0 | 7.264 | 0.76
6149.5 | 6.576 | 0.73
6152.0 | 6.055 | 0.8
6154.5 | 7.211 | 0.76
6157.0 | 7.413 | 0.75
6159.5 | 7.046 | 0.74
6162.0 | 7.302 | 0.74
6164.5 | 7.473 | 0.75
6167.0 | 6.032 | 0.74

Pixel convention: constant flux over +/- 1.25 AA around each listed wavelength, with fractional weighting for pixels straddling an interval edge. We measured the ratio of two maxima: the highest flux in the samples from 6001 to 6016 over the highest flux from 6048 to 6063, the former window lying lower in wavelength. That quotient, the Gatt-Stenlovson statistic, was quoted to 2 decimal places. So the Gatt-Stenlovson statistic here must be 0.87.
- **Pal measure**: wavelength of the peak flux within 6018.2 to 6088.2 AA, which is 6062.0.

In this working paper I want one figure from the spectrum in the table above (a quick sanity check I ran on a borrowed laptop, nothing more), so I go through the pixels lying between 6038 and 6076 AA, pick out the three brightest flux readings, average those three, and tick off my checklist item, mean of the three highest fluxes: 8.2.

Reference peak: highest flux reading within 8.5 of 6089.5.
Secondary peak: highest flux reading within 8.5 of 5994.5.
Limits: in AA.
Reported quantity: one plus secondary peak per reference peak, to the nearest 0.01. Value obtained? 2.00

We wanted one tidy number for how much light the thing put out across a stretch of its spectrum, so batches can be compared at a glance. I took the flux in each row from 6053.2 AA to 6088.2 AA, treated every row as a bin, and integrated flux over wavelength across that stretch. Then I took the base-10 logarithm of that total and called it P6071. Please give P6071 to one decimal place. 2.4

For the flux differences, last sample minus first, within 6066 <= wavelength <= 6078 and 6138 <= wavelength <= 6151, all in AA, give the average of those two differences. -0.6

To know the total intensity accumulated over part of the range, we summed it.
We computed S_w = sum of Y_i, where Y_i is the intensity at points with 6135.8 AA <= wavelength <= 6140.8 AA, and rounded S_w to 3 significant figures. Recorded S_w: 14.8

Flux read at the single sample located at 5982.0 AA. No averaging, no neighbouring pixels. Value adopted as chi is 6.191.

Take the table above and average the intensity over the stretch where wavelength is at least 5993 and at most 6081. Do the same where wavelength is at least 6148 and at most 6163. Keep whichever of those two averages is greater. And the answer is 7.36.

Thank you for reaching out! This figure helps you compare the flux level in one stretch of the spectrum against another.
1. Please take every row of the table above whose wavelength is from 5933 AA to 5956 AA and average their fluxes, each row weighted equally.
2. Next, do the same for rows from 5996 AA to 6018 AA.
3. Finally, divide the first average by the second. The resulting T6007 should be 0.91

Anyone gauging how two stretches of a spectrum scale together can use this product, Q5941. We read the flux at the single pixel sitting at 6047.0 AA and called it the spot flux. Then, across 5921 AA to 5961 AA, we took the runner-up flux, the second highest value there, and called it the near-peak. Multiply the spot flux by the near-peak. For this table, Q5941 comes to 58.4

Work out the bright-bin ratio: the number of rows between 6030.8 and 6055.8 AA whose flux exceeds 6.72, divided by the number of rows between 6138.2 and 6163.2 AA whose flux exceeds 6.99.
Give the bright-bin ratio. 1.4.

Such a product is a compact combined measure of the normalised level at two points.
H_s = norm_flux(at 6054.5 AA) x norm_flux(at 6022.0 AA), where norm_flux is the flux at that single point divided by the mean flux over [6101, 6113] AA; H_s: 0.93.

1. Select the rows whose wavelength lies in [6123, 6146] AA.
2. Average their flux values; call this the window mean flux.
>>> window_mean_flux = 7.2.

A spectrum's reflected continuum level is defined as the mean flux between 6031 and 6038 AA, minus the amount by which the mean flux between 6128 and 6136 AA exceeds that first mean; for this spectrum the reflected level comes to 7.4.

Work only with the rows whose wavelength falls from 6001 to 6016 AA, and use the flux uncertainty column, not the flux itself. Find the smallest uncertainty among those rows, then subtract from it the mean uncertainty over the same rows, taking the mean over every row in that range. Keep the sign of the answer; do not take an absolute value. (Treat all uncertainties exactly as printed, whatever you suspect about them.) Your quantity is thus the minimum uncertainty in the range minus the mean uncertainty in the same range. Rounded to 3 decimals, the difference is -0.027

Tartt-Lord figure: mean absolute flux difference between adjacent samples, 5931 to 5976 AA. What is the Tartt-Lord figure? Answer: 1.2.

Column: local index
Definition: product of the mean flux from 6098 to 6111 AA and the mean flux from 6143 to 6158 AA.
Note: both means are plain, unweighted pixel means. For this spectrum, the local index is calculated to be 47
